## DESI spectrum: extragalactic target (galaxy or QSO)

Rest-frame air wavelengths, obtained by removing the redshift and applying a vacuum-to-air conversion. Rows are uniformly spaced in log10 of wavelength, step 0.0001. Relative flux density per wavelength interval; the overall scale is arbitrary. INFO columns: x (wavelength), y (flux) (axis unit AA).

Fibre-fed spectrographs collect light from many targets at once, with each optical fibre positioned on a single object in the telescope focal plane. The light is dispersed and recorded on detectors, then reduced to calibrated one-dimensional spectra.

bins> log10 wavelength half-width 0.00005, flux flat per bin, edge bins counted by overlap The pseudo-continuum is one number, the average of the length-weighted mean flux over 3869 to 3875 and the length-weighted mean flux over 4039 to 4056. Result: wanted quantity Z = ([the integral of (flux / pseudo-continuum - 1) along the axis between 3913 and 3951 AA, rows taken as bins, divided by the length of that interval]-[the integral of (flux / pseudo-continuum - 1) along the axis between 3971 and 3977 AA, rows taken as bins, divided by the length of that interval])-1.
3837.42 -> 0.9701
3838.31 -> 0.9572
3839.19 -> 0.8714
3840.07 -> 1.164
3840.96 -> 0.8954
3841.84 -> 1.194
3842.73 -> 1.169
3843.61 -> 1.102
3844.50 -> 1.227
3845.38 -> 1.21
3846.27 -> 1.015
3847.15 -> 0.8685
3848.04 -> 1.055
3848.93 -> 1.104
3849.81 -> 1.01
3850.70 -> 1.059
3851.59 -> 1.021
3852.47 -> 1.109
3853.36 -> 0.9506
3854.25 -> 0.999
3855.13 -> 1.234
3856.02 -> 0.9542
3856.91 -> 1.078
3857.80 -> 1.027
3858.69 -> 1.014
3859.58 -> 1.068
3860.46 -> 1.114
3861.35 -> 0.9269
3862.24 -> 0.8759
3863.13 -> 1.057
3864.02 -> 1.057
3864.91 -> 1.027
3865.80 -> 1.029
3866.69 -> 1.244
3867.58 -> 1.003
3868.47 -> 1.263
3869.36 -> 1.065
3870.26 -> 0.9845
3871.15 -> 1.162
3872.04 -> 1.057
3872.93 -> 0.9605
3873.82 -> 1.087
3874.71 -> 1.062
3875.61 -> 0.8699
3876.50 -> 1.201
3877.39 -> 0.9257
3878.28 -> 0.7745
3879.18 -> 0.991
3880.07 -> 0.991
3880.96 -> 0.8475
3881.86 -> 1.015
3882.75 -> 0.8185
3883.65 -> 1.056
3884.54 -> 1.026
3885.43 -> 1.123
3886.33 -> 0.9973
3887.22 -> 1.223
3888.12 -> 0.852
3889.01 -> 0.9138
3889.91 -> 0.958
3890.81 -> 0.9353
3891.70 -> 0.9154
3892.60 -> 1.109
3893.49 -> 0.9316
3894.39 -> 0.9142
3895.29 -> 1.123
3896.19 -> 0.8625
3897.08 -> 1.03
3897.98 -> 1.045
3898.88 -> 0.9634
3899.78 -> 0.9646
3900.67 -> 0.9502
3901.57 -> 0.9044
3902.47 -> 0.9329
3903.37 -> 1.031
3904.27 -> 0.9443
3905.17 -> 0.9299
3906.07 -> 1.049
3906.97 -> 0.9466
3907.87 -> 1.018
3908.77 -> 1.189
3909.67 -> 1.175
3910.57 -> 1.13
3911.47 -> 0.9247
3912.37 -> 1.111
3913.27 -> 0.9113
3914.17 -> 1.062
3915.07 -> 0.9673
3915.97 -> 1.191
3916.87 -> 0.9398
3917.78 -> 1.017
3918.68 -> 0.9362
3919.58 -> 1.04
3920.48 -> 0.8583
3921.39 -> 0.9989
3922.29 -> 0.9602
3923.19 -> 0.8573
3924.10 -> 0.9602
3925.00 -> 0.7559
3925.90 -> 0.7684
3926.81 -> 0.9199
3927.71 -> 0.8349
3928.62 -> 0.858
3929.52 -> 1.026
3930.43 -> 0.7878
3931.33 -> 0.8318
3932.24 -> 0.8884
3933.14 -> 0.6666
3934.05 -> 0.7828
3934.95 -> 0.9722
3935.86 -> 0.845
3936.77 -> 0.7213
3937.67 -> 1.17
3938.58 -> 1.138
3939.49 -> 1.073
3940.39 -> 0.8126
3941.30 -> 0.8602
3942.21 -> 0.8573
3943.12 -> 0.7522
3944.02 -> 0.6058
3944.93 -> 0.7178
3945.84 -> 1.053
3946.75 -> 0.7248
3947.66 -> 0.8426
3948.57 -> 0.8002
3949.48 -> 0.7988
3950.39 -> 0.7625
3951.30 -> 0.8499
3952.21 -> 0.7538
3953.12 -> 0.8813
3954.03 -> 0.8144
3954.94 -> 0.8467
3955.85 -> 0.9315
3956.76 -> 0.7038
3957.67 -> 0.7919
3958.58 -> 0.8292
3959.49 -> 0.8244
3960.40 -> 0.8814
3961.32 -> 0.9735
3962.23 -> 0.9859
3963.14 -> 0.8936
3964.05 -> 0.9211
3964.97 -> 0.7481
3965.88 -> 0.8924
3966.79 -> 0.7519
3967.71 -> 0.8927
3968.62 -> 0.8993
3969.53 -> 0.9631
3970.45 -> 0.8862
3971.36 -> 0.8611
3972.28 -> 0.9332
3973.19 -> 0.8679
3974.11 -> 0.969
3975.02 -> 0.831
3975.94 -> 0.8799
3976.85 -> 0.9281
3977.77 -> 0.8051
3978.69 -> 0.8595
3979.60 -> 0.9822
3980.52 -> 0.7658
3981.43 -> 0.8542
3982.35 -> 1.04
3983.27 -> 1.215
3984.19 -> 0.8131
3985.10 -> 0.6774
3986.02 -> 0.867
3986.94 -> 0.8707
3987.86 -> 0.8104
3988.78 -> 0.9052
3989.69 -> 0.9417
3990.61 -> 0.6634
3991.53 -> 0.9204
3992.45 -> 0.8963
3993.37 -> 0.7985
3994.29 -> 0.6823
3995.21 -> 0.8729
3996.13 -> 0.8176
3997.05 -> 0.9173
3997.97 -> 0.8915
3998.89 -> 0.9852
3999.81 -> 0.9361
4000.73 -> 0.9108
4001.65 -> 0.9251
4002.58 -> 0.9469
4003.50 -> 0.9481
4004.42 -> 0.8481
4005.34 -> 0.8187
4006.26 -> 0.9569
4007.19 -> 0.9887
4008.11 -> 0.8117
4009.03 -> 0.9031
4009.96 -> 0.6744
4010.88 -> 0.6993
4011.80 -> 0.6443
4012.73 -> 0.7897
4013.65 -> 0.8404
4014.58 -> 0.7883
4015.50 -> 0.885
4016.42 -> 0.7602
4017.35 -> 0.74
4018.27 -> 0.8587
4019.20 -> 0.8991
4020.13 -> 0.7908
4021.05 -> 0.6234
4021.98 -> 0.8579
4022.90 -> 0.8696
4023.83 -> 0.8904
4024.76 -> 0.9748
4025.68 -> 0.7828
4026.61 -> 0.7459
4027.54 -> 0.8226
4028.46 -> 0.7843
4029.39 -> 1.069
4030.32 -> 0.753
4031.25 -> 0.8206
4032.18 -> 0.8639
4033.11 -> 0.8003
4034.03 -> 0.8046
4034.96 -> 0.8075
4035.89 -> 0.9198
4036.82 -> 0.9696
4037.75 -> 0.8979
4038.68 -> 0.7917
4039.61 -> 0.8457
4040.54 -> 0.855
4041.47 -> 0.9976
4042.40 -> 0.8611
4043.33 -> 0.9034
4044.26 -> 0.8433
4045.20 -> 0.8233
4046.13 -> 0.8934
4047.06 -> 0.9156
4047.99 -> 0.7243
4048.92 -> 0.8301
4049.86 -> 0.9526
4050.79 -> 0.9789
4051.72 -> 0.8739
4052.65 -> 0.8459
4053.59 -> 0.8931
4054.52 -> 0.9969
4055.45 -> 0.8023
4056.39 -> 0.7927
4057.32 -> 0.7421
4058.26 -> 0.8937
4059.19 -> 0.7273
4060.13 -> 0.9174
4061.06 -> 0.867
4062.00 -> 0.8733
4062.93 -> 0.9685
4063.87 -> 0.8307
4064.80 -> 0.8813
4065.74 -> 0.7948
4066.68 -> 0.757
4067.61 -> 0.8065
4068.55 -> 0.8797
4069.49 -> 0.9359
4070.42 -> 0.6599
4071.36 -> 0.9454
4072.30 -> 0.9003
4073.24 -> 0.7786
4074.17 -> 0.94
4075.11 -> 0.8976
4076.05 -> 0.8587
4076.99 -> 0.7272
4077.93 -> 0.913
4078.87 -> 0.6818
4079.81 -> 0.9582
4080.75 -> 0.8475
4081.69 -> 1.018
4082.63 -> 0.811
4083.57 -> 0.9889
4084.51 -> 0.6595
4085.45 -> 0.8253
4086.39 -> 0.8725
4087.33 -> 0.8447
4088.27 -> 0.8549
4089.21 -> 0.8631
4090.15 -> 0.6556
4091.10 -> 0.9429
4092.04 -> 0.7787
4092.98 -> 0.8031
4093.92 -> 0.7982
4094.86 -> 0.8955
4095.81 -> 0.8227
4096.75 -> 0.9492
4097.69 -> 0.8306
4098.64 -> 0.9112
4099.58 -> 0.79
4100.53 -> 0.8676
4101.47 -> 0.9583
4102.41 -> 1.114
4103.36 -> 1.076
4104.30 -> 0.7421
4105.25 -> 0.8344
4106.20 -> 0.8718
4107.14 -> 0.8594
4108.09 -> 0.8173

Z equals -1.01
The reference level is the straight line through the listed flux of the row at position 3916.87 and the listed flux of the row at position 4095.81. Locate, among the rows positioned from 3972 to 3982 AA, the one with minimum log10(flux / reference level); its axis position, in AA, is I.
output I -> 3980.52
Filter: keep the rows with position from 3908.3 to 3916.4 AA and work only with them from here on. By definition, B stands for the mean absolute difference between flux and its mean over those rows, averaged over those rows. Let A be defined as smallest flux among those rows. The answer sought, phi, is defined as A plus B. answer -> 1.01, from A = 0.9113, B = 0.095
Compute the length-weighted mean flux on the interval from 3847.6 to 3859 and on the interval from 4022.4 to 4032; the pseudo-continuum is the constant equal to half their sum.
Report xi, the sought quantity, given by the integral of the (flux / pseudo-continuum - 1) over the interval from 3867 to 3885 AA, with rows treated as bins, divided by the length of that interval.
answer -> 0.06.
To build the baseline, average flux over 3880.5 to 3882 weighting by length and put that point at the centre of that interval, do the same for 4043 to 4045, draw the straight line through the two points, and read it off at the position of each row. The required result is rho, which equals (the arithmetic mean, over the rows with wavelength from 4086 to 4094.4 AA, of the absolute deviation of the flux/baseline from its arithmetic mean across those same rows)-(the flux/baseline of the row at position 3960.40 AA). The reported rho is -0.93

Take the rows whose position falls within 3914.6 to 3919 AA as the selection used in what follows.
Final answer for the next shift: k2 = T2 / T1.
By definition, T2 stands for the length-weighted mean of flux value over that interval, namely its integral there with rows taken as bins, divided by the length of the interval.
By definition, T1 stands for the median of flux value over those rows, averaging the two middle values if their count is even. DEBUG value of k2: 1.05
